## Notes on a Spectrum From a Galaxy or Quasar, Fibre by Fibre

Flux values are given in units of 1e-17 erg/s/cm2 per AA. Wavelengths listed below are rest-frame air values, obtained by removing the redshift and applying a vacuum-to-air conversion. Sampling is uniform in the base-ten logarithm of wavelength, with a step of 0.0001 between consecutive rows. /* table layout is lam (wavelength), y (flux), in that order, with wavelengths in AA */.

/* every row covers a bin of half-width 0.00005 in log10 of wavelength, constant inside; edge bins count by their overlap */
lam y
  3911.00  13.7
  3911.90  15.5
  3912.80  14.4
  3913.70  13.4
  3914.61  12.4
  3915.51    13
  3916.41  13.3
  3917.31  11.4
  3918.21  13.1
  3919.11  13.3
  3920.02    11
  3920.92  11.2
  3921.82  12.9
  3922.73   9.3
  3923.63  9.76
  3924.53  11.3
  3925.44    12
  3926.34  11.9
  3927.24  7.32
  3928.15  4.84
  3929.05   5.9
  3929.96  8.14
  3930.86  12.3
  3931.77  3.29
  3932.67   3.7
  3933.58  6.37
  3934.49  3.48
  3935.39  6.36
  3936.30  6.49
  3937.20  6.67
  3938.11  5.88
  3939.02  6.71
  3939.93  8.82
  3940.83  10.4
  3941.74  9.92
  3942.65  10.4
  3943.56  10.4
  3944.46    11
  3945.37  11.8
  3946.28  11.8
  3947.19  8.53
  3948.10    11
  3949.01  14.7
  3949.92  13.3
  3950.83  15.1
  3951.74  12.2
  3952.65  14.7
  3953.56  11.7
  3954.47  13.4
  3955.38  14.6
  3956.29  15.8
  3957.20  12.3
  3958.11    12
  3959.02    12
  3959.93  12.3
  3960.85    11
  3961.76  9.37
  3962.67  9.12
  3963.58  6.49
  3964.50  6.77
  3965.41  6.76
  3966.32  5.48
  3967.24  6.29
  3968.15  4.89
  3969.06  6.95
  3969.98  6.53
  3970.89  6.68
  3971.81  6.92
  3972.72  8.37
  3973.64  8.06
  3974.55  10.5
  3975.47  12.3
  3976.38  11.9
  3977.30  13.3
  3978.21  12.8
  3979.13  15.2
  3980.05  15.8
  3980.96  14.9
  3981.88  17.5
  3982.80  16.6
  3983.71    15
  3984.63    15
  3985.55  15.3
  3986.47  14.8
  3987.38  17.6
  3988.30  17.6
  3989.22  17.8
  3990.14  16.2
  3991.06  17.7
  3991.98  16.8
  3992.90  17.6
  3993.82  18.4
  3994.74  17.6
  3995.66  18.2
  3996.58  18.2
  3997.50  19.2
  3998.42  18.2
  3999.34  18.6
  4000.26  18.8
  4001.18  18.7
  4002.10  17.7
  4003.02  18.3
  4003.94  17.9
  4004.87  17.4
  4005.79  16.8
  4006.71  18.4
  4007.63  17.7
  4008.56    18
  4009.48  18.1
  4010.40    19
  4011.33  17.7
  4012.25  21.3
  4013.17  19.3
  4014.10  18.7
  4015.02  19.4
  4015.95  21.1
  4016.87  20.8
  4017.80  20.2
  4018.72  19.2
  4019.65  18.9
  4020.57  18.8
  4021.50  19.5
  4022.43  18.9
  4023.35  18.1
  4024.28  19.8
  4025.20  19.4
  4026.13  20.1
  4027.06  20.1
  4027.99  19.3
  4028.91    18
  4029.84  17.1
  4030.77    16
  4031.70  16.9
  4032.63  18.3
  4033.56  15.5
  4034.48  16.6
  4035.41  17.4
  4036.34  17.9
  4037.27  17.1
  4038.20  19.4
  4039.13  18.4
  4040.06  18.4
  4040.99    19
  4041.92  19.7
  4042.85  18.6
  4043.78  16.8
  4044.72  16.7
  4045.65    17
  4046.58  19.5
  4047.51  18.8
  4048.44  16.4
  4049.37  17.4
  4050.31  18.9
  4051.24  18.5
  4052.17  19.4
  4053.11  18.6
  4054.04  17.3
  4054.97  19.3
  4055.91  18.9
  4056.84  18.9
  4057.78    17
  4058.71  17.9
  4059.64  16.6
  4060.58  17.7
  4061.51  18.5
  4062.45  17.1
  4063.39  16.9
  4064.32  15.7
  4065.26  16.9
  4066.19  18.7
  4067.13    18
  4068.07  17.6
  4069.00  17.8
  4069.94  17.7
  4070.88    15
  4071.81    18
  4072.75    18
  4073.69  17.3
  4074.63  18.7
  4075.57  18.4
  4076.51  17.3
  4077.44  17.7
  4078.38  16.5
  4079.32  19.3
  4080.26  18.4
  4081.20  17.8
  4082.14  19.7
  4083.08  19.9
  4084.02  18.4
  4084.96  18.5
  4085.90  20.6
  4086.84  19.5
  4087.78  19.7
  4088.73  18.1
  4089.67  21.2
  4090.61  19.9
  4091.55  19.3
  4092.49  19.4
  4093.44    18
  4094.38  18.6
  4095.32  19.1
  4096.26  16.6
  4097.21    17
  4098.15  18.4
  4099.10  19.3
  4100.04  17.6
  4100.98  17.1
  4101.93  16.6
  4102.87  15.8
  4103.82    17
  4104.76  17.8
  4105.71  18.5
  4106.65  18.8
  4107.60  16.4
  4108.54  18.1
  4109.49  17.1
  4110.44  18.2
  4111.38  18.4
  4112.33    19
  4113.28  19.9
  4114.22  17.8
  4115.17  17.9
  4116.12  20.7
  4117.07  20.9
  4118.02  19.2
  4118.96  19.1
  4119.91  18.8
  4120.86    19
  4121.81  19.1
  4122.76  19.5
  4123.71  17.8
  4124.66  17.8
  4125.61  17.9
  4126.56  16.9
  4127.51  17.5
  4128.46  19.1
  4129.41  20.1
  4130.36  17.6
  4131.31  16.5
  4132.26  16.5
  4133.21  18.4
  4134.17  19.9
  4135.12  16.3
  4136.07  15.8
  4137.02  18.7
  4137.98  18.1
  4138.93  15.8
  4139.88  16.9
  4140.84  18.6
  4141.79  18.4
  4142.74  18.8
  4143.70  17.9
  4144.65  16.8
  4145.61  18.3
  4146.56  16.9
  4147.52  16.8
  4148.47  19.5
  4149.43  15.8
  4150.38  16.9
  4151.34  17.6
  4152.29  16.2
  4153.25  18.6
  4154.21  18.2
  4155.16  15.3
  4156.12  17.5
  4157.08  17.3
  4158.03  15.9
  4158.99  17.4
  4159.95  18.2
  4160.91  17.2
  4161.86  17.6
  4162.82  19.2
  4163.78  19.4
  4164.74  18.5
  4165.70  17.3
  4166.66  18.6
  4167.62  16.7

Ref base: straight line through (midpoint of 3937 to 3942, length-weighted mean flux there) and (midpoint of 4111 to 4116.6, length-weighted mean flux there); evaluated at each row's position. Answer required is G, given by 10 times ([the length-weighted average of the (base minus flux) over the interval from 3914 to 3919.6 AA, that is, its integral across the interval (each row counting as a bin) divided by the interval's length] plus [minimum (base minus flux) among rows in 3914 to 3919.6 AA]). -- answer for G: -128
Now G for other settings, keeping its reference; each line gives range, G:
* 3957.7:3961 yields -56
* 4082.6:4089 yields -55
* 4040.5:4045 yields -90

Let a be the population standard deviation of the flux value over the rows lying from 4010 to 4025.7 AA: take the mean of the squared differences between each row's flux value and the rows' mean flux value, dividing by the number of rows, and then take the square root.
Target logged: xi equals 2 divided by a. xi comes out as 2.10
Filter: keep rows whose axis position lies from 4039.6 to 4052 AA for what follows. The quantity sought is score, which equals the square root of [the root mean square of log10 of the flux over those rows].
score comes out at 1.12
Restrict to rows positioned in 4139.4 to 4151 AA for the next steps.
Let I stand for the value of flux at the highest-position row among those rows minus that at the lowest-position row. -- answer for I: 0.0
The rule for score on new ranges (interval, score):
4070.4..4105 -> 1.12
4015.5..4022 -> 1.14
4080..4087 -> 1.13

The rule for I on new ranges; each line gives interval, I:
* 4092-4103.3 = -3.6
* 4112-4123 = 0.5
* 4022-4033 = -0.6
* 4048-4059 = 1.5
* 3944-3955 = 2.4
